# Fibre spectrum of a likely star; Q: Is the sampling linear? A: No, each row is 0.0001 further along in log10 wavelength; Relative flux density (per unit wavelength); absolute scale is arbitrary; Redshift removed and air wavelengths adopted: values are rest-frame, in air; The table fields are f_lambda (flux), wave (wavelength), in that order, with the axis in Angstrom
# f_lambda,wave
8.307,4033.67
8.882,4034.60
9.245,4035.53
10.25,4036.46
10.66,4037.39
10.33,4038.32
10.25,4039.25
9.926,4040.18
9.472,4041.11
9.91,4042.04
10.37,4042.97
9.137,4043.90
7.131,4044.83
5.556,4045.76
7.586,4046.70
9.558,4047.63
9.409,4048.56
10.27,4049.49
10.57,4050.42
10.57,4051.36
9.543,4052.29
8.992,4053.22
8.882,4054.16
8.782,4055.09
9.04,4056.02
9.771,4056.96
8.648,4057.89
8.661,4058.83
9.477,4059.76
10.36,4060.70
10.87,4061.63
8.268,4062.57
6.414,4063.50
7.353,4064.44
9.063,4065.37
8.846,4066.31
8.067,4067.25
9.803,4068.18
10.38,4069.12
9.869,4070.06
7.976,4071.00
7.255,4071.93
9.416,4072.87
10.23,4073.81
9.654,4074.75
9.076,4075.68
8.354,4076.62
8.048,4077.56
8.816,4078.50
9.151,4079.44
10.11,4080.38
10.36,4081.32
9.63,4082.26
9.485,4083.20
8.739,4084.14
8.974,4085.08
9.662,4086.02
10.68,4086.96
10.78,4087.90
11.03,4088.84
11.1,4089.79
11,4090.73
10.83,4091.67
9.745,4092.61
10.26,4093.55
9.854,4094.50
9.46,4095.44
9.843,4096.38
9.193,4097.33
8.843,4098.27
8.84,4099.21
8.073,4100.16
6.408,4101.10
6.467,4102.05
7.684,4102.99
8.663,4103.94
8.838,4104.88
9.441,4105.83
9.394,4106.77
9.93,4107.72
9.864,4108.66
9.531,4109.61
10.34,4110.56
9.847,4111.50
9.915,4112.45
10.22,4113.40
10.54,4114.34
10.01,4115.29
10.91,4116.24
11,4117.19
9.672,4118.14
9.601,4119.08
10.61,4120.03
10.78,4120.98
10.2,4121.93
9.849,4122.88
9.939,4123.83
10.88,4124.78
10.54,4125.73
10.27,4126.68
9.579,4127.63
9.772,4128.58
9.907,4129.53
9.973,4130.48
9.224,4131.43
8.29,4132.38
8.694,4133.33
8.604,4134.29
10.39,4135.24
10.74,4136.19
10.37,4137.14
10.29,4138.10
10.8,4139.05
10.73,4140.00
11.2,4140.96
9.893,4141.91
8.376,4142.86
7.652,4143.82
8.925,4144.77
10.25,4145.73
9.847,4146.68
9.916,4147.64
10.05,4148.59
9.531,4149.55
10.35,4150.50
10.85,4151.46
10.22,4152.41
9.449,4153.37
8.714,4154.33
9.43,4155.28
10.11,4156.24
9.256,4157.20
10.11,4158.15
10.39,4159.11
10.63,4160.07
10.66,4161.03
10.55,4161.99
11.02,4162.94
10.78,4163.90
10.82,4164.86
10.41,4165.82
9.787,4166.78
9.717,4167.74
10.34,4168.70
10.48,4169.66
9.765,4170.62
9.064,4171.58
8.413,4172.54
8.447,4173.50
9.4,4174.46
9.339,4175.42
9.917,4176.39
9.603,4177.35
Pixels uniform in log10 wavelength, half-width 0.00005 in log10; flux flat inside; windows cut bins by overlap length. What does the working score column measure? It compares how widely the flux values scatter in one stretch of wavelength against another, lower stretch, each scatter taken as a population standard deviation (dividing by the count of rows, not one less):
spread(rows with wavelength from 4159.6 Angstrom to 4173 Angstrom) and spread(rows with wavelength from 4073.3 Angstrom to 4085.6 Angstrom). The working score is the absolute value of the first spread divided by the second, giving 1.04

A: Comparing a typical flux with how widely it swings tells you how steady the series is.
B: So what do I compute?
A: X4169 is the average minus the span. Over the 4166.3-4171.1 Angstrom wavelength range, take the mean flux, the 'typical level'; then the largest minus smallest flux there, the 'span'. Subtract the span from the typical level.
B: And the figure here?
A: 9.3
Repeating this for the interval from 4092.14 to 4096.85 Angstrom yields 9.0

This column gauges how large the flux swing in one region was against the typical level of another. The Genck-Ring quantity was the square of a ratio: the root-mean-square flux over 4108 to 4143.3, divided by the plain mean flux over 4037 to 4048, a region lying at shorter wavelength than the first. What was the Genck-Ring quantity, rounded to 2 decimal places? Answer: 1.21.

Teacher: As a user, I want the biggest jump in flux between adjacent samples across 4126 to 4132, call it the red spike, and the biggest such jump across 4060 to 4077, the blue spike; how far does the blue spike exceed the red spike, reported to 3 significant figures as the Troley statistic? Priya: 1.85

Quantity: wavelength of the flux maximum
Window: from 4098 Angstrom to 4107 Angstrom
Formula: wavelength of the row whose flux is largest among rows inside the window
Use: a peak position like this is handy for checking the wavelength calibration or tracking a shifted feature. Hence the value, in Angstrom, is 4105.83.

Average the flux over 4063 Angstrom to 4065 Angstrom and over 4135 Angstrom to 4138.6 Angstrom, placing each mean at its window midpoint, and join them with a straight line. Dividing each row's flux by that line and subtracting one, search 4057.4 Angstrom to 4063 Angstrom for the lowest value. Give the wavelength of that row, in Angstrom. 4062.57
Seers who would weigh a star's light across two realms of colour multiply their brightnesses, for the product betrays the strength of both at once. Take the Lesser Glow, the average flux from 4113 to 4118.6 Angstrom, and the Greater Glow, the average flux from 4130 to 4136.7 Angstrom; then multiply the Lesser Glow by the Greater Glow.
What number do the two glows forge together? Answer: 98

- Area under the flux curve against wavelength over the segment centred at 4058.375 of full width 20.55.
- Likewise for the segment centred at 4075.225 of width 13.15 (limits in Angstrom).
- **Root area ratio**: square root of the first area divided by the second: 1.25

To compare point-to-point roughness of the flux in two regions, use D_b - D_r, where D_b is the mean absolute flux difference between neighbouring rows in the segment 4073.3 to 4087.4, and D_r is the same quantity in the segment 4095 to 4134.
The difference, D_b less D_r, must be 0.08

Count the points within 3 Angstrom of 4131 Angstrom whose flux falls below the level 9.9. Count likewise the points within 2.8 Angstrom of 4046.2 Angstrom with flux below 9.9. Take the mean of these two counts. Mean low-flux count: 5.00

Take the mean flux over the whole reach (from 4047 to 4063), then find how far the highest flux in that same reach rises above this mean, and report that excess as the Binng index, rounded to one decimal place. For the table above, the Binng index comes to 1.4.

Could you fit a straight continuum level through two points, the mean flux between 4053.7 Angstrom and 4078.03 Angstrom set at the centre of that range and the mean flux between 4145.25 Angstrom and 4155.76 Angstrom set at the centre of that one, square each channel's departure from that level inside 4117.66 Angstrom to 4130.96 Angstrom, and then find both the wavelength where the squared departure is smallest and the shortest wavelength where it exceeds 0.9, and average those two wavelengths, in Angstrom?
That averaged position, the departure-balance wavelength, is 4123.8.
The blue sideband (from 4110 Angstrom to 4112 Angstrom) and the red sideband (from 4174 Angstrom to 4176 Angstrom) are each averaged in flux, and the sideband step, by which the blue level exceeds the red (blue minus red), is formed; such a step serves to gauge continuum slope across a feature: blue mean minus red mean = 0.7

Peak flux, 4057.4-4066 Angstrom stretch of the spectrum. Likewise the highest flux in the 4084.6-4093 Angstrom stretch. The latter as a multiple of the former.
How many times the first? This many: 1.02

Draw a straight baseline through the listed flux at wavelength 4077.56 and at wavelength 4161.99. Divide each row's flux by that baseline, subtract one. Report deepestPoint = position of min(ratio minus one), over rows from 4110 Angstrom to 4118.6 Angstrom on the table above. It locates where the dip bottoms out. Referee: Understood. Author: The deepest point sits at 4118.14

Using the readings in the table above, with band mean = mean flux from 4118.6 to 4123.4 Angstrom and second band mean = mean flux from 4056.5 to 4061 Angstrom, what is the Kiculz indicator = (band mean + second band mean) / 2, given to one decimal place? 9.8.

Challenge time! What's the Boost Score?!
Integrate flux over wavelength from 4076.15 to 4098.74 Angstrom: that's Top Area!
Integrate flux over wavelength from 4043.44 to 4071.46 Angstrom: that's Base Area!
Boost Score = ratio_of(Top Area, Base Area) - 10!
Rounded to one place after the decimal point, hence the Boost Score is -9.1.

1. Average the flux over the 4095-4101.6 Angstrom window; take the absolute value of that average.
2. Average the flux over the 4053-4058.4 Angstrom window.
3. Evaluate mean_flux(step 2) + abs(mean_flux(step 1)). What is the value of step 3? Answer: 17.7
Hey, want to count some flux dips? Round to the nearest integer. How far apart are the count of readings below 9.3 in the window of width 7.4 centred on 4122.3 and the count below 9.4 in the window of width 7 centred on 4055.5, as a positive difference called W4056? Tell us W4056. 6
